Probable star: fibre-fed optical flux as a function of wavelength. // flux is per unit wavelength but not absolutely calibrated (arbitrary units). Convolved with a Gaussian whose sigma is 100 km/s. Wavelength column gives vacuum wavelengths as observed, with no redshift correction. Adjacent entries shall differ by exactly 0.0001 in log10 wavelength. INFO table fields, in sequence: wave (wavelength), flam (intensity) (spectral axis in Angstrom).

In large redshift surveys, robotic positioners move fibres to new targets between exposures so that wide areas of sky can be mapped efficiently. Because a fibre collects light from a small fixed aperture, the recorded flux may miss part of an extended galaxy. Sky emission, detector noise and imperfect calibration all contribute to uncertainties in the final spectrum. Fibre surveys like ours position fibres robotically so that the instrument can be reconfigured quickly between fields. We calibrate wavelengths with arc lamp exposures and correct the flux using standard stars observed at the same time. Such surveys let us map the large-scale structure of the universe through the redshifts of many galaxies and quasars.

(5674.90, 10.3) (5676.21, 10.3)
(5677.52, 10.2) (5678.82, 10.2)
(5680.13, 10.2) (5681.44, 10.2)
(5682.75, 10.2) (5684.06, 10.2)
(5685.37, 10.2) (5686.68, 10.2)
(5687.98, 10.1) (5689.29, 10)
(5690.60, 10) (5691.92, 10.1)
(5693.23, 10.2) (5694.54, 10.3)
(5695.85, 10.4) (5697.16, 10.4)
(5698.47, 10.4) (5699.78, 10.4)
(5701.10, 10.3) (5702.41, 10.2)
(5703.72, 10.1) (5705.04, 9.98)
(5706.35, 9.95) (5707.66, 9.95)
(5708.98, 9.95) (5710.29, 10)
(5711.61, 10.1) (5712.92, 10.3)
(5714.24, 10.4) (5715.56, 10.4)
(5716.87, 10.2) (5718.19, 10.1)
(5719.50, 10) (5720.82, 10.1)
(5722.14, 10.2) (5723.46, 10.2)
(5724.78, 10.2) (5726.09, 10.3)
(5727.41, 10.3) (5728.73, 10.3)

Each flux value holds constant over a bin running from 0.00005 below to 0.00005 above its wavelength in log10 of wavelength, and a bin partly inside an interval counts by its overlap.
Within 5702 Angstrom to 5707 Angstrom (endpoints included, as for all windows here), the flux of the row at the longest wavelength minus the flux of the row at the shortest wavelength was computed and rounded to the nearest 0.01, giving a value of -0.25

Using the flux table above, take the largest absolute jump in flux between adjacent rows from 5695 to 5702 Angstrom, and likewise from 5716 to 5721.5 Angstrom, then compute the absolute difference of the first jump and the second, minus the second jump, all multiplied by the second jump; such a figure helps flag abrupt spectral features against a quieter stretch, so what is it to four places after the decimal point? -0.0100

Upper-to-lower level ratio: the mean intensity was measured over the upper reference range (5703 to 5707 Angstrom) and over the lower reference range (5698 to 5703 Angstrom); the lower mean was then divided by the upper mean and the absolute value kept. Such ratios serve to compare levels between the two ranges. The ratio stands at 1.03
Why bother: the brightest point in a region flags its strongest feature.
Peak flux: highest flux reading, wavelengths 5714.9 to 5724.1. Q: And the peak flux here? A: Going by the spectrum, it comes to 10.4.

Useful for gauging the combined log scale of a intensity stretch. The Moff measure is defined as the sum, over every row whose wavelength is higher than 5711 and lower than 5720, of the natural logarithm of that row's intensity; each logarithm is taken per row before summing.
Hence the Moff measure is 16.3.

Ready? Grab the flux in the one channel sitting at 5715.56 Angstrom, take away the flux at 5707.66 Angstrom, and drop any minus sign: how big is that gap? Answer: 0.45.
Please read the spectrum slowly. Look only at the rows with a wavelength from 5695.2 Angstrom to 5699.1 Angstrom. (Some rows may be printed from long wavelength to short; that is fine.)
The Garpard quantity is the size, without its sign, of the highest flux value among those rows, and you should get 10.4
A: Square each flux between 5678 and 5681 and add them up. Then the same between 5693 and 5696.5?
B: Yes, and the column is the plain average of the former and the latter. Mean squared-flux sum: 263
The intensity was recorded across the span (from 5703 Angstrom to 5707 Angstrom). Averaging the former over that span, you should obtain 10.01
